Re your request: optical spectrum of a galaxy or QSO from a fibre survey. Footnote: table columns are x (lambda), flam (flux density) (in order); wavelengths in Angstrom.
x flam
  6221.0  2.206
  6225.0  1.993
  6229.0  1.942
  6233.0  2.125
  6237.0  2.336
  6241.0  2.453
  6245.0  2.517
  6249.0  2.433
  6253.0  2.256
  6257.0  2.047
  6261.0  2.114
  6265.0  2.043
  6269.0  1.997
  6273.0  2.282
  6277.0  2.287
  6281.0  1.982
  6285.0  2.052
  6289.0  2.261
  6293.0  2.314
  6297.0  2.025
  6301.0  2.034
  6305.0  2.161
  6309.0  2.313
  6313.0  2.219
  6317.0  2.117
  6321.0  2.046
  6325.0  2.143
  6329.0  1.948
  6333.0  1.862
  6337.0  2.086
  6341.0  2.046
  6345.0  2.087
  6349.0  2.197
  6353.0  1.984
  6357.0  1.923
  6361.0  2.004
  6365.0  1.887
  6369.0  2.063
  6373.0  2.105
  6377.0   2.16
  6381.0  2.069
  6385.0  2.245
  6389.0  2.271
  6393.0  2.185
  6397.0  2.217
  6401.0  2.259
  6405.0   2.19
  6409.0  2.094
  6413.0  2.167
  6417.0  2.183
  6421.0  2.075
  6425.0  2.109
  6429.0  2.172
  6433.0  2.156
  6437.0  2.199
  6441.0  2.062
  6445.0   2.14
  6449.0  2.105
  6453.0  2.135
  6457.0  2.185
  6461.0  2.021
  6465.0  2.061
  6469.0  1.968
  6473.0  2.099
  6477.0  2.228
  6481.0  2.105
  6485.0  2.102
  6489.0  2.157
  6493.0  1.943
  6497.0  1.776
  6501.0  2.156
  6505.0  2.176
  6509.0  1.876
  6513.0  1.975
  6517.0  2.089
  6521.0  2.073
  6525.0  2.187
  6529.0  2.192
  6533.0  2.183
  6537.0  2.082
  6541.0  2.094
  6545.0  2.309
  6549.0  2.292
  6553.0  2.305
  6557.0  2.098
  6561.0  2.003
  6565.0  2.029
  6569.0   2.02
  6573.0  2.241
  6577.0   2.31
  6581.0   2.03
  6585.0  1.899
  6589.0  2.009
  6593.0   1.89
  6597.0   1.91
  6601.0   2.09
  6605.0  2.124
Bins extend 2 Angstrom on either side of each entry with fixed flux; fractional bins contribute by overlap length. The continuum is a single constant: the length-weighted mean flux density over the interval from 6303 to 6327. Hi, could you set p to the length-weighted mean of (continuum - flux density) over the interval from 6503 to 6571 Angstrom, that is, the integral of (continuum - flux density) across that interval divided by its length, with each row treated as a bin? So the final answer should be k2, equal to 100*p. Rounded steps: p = 0.050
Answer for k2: 5.0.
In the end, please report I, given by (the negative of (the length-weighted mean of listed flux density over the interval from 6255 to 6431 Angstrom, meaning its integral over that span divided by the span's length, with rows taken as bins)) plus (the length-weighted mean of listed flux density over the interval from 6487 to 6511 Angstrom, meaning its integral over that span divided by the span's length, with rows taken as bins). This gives -0.10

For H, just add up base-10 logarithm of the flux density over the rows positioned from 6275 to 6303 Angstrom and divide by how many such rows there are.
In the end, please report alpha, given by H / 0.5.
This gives 0.658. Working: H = 0.329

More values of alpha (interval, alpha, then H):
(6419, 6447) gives 0.657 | 0.328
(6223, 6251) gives 0.703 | 0.351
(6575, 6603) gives 0.609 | 0.304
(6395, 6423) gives 0.672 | 0.336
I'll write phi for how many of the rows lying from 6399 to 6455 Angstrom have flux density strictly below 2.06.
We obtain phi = 0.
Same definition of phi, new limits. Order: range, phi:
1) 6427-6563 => 7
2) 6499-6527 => 2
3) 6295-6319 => 2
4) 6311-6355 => 5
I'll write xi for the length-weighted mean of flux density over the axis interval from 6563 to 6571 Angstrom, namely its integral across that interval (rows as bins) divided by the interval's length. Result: 2.02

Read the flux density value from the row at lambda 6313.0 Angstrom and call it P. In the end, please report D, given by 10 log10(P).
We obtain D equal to 3.5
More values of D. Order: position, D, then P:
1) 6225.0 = 3.0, 1.993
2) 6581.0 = 3.1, 2.03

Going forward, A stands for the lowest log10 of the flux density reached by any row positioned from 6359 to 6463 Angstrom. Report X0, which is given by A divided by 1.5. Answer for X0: 0.184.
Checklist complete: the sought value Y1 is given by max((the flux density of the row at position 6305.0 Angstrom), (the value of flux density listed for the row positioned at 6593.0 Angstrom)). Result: 2.16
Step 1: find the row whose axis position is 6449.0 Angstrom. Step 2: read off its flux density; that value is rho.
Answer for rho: 2.105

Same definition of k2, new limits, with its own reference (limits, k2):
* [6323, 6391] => 10.3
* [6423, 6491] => 4.9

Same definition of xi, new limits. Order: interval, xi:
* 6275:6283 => 2.13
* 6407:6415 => 2.13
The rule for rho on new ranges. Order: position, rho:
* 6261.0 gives 2.114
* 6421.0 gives 2.075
